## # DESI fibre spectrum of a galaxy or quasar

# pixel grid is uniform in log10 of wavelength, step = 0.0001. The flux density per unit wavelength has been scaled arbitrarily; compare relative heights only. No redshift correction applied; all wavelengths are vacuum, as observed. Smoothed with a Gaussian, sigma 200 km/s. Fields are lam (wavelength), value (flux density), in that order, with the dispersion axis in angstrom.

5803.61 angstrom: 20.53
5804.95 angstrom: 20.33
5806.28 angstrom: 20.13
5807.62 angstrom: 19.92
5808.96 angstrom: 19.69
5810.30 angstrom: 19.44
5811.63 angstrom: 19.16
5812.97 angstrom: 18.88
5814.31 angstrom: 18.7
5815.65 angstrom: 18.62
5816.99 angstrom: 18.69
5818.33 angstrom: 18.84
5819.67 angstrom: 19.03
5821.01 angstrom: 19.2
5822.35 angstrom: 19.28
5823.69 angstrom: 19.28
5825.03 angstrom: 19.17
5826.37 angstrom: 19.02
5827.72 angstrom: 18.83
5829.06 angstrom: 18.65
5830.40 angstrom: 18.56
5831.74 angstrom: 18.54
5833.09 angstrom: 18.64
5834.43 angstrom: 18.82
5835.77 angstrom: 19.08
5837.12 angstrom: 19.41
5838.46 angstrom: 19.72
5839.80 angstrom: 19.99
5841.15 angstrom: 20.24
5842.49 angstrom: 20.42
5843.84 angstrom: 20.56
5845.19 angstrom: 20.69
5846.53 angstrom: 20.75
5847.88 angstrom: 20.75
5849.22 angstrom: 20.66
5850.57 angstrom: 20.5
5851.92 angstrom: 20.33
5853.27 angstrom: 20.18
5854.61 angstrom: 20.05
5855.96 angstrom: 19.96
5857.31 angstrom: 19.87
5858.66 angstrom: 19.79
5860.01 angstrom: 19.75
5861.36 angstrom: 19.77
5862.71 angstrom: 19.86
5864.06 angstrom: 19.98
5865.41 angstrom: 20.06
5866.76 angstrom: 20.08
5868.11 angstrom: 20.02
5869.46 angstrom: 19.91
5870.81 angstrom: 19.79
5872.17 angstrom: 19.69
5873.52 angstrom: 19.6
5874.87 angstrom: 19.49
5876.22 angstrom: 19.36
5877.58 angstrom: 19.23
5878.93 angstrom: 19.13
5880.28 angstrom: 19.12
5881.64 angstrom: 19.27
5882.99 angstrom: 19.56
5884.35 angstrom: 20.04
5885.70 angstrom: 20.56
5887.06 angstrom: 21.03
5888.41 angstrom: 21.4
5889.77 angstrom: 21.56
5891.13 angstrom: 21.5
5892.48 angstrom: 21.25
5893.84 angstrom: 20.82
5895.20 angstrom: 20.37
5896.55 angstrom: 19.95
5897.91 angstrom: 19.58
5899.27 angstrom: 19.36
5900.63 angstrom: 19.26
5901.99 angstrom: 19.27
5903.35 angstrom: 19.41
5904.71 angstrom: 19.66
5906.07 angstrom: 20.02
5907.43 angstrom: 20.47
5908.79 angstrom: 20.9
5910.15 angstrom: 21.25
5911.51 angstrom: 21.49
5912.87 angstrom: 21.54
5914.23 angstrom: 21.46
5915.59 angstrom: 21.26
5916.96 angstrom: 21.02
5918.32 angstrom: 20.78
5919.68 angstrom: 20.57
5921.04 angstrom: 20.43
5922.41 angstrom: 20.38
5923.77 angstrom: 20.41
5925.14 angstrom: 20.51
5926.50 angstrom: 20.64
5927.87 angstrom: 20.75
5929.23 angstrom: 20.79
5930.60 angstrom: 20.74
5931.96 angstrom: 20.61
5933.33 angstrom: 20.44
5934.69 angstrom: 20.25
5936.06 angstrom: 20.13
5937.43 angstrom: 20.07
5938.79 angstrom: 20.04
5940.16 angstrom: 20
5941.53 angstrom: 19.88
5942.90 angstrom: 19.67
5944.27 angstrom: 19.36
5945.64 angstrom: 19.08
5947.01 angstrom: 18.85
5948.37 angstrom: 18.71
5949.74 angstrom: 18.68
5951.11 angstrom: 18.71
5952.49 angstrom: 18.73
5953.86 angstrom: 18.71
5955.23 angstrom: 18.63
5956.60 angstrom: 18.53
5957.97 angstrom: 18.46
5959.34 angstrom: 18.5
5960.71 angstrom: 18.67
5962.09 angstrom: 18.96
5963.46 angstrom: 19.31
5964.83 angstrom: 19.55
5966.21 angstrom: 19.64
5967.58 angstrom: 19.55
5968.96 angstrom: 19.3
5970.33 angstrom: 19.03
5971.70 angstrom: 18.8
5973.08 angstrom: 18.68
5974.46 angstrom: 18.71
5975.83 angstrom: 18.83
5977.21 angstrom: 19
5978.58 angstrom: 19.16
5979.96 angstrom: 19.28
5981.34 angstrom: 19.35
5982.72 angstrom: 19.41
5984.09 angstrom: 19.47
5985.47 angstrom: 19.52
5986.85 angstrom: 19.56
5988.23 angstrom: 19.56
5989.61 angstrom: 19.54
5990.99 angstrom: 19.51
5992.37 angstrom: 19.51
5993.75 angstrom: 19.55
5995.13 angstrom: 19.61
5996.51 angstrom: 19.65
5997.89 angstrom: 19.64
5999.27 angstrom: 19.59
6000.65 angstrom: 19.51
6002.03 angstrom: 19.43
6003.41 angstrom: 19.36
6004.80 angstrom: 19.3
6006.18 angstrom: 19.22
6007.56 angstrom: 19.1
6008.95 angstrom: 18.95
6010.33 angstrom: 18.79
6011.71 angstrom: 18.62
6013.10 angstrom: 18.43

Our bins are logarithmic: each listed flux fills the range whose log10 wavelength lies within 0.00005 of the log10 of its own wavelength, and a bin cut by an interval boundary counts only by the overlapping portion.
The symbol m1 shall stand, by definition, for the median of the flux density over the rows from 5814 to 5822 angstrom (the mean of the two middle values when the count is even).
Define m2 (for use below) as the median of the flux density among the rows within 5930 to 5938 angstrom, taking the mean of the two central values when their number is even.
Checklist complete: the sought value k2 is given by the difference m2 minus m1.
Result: 1.6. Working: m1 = 18.8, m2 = 20.3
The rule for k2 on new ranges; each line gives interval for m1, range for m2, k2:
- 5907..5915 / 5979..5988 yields -1.9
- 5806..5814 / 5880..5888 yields 0.2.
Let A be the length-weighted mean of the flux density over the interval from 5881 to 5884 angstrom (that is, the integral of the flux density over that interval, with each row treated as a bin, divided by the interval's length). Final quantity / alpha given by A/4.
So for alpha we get 4.87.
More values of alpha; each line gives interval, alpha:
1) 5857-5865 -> 4.96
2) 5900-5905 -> 4.84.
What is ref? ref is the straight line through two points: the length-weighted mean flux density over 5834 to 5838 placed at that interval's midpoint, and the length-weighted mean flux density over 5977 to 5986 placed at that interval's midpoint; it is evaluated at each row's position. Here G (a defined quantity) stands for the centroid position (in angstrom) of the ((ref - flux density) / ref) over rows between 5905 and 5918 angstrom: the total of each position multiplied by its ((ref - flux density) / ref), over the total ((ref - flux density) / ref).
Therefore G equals 5912.2 angstrom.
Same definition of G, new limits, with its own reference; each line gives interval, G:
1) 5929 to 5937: 5932.2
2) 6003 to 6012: 6009.8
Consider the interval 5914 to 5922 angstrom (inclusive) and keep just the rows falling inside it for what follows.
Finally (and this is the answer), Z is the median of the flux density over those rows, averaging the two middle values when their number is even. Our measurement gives 20.9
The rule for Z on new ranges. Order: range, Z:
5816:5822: 18.9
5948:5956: 18.7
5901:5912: 20.2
